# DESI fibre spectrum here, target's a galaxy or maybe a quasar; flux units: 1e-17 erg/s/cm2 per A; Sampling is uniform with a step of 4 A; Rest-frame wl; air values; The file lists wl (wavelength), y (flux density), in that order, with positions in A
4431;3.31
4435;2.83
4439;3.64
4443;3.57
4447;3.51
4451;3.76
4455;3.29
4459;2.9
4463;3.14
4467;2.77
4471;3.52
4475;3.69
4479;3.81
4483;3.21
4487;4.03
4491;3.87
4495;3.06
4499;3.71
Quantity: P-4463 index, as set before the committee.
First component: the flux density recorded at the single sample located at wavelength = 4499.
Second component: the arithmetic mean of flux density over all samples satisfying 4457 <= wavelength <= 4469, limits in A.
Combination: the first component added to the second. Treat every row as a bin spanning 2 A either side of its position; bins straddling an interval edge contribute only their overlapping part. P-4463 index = 6.6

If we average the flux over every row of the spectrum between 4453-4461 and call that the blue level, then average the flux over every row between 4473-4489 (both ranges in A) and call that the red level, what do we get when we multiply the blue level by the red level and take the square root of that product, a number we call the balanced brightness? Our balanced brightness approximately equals 3.38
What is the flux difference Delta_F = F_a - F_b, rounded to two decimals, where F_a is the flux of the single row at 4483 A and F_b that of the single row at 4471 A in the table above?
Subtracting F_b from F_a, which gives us -0.31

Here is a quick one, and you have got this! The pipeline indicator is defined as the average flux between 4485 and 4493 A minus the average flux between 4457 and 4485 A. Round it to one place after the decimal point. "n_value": 0.7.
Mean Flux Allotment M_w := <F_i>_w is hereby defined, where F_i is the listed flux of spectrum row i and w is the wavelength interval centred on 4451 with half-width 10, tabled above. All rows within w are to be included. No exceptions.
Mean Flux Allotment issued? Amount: 3.41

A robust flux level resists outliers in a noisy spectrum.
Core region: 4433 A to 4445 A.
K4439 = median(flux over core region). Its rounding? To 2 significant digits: 3.6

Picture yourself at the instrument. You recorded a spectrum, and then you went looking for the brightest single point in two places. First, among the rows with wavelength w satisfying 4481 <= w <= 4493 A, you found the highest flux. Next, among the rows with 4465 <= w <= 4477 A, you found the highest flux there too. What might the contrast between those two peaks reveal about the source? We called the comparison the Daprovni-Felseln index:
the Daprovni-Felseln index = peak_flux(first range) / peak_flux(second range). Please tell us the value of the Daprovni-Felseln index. 1.09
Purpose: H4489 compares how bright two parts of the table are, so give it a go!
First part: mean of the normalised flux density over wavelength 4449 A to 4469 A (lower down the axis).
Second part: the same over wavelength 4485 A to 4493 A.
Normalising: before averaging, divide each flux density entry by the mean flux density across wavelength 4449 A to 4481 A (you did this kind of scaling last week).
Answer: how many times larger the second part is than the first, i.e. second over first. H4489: 1.25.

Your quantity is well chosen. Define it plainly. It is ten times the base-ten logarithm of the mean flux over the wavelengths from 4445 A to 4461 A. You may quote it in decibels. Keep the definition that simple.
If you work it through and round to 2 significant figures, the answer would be 5.3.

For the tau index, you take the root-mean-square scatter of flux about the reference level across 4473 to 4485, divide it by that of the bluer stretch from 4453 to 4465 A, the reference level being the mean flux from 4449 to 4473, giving 2.13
